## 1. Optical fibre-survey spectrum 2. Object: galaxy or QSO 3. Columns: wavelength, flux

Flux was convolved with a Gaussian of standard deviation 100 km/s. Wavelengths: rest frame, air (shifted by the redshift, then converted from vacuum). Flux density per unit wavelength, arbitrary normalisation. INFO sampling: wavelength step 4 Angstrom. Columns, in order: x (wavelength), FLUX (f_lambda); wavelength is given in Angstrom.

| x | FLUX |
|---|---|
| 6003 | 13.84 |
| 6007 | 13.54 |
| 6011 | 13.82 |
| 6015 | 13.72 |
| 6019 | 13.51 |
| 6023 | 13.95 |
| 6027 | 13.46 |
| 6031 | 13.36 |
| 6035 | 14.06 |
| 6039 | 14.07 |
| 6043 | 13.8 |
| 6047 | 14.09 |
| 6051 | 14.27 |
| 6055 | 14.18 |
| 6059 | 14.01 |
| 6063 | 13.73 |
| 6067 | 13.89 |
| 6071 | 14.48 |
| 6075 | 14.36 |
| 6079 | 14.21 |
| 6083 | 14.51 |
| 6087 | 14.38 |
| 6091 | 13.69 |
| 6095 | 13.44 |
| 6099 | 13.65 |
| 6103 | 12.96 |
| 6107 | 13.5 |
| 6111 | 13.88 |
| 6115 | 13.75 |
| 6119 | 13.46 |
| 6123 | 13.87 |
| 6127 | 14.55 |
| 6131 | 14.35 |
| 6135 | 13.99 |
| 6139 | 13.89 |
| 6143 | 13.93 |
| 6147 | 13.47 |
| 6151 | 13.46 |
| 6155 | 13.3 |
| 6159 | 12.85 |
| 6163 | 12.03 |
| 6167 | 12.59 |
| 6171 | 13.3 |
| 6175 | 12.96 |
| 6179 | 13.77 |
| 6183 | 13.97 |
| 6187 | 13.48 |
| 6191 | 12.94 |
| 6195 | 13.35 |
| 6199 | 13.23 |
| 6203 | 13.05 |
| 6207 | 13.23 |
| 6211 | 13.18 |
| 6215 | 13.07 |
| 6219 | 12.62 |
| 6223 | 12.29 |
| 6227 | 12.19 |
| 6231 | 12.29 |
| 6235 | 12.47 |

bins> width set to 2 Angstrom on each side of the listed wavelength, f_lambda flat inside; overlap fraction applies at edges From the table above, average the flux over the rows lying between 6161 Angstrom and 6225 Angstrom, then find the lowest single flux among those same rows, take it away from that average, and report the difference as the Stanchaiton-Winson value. 1.0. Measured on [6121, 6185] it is 1.5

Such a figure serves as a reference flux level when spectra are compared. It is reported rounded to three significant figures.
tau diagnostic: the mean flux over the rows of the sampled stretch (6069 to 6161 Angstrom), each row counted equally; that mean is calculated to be 13.8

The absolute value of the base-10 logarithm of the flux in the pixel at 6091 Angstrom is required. 1.136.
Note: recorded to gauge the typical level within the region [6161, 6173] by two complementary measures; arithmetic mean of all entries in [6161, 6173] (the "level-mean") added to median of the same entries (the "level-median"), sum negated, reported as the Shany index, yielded -25.2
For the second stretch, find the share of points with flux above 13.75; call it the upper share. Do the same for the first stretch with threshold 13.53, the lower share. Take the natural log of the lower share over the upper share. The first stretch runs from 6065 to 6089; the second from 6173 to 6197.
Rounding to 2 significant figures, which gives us 1.1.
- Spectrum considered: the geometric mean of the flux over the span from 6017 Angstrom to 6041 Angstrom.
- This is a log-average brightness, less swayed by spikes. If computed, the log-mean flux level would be 13.7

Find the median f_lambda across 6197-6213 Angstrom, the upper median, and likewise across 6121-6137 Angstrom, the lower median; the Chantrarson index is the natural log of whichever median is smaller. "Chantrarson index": 2.58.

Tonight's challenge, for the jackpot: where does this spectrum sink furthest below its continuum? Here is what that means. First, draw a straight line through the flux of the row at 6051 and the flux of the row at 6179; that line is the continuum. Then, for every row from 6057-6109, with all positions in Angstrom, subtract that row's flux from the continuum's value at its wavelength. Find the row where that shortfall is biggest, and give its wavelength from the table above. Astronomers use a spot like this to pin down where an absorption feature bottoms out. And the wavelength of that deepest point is 6103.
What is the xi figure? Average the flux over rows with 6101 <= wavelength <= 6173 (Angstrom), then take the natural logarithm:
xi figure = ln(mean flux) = 2.60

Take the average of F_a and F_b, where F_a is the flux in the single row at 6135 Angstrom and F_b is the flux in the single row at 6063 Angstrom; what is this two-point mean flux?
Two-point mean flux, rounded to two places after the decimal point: 13.86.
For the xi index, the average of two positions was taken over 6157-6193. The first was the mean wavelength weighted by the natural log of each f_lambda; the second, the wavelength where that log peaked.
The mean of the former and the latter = 6179.1 Angstrom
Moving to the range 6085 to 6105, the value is 6091.0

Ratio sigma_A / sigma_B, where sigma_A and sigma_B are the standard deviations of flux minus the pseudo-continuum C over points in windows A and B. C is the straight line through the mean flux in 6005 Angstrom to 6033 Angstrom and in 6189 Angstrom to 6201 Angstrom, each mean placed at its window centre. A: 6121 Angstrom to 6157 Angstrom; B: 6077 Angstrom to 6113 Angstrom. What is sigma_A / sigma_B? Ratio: 0.8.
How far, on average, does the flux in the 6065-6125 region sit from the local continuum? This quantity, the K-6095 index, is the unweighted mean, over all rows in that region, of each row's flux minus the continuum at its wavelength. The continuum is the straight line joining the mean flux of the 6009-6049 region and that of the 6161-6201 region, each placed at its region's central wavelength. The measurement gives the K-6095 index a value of 0.35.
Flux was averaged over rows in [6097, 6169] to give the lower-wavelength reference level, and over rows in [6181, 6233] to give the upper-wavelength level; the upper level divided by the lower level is 0.960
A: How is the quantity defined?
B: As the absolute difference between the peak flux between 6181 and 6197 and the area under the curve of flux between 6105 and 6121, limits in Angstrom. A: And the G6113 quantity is 204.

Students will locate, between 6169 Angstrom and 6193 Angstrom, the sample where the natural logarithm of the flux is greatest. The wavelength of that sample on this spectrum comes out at 6183 Angstrom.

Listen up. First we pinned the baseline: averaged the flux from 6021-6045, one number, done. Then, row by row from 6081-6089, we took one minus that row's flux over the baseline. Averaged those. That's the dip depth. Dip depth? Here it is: -0.048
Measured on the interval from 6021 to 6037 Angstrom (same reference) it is 0.006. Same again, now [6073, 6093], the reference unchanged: -0.032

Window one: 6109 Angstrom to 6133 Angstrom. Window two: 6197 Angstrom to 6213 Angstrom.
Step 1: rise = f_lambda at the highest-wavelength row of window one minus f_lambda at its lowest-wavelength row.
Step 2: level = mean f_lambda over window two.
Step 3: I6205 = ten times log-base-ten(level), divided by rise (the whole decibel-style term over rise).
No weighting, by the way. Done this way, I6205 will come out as 24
